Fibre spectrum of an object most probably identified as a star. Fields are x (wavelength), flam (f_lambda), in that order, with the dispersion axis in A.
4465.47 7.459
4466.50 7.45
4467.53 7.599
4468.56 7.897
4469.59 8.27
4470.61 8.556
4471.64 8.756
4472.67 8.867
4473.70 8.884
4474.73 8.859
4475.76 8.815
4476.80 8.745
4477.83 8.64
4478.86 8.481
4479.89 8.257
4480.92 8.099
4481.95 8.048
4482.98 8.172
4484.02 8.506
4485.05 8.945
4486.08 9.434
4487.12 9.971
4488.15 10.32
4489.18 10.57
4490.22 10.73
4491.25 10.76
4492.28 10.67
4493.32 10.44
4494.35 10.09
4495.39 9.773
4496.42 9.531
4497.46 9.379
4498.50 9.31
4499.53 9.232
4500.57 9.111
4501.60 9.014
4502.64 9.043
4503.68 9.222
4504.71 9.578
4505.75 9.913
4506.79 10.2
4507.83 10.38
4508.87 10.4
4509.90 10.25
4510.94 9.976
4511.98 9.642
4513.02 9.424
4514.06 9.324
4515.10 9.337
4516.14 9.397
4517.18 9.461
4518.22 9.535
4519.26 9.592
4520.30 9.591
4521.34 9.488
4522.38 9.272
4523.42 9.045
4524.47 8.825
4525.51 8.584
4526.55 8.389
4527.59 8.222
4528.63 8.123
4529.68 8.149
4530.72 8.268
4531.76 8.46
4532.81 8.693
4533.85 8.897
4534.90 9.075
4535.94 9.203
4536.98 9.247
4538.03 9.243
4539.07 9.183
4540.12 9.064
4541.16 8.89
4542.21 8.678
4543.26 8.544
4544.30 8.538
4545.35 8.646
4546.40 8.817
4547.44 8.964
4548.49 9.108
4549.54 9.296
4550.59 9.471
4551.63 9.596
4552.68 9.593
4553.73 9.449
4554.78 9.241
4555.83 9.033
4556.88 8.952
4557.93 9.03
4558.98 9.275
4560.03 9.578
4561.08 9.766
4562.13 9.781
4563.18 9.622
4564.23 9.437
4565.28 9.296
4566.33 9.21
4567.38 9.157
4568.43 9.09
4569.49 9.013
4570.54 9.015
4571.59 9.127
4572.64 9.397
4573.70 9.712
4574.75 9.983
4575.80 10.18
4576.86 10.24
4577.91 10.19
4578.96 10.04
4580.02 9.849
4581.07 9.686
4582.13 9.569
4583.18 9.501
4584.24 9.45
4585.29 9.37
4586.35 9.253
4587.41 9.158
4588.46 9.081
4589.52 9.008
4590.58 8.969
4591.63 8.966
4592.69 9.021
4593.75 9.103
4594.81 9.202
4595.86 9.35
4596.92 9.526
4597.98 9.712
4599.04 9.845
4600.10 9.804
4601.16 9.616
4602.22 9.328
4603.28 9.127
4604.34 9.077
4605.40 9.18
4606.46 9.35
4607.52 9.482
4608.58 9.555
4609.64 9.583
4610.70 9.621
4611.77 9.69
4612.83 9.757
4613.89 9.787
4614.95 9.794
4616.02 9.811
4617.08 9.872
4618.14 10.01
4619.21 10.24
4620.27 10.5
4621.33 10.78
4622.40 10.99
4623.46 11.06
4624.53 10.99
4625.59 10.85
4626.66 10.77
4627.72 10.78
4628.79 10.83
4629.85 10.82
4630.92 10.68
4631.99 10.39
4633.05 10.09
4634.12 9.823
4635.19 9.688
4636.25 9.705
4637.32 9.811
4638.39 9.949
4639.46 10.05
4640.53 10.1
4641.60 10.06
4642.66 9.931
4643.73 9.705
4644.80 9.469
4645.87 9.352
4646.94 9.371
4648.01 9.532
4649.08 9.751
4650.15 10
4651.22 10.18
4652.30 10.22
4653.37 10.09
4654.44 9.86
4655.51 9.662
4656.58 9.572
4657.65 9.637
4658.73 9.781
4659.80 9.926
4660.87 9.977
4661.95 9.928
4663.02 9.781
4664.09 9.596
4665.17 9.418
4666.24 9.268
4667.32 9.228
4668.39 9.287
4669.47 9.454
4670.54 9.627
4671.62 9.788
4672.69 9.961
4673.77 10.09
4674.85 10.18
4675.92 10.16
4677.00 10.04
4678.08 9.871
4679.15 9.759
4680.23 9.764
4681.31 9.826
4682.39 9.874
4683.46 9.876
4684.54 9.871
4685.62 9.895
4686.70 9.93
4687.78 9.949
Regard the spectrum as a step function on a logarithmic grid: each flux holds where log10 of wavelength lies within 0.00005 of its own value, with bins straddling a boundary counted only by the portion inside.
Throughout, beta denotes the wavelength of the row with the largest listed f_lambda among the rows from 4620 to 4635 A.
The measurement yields 4623.46 A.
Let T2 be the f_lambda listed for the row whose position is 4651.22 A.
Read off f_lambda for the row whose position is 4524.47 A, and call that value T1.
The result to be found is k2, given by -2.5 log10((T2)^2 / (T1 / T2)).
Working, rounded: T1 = 8.825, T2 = 10.18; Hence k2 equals -5.2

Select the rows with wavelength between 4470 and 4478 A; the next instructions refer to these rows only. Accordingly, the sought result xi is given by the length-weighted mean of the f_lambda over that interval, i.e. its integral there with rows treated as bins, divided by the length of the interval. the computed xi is 8.8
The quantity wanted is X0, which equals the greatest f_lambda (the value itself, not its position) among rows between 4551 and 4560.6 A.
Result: 9.596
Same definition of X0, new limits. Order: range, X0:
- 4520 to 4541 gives 9.591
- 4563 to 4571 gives 9.622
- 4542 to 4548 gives 8.964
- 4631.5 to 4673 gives 10.39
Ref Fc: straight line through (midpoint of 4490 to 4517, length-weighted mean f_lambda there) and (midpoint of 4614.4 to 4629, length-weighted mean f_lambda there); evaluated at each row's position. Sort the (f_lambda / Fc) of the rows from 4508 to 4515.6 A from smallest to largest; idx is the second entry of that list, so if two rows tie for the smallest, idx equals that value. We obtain 0.949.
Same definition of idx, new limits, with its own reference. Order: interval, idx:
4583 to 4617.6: 0.870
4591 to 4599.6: 0.874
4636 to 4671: 0.859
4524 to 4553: 0.821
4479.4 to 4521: 0.842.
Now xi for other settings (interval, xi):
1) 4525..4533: 8.3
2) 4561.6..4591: 9.5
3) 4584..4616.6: 9.4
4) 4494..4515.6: 9.6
